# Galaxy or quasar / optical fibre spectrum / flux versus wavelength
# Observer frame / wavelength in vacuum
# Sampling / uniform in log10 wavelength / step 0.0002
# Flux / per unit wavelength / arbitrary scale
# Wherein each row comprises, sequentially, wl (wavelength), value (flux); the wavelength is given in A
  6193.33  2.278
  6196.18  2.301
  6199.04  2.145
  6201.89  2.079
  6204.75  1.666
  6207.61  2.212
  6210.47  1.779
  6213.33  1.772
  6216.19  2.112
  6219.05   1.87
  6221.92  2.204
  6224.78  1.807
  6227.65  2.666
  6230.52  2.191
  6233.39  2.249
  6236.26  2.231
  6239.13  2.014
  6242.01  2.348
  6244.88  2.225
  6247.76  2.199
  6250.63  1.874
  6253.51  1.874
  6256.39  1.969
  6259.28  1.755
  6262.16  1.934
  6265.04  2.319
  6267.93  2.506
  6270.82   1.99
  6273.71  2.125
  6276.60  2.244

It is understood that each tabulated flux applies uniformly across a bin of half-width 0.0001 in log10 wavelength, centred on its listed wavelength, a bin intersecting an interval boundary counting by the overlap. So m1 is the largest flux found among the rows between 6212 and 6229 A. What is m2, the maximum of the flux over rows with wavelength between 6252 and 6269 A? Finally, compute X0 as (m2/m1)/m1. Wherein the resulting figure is 0.35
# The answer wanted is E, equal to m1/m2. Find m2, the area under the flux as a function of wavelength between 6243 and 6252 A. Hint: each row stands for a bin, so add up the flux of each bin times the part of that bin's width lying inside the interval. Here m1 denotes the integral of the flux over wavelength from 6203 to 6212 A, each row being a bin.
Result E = 0.89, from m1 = 17.0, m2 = 19.0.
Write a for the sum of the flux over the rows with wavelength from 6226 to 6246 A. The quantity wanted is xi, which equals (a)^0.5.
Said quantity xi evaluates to 3.99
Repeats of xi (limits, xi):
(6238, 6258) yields 3.81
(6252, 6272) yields 3.79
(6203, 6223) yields 3.69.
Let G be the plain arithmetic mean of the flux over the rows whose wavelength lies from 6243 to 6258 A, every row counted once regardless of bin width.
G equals 2.03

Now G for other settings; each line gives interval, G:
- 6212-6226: 1.95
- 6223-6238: 2.23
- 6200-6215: 1.90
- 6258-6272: 2.10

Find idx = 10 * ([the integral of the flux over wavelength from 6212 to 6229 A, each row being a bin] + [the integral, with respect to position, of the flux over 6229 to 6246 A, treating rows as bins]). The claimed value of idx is 728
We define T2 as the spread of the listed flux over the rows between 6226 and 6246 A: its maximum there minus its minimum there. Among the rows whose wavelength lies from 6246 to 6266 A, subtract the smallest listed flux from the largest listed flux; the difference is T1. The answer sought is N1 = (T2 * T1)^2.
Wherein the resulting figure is 0.14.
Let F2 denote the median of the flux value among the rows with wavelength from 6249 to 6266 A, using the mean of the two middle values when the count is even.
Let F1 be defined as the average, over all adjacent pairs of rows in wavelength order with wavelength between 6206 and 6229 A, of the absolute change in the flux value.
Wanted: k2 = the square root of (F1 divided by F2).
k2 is 0.44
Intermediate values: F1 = 0.37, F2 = 1.90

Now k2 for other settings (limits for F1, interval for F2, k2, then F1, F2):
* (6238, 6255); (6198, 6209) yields 0.28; 0.16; 2.11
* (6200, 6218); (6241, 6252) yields 0.40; 0.35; 2.21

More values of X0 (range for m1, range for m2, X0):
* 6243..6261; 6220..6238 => 0.54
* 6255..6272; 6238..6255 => 0.37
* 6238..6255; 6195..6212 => 0.42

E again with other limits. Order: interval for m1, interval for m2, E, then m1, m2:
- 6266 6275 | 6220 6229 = 1.00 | 19.9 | 19.8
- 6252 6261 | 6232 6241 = 0.86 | 16.8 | 19.6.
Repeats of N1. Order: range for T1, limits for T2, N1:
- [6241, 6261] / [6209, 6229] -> 0.28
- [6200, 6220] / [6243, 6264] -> 0.07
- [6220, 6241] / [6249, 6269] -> 0.42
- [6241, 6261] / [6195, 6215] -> 0.14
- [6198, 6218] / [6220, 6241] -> 0.22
